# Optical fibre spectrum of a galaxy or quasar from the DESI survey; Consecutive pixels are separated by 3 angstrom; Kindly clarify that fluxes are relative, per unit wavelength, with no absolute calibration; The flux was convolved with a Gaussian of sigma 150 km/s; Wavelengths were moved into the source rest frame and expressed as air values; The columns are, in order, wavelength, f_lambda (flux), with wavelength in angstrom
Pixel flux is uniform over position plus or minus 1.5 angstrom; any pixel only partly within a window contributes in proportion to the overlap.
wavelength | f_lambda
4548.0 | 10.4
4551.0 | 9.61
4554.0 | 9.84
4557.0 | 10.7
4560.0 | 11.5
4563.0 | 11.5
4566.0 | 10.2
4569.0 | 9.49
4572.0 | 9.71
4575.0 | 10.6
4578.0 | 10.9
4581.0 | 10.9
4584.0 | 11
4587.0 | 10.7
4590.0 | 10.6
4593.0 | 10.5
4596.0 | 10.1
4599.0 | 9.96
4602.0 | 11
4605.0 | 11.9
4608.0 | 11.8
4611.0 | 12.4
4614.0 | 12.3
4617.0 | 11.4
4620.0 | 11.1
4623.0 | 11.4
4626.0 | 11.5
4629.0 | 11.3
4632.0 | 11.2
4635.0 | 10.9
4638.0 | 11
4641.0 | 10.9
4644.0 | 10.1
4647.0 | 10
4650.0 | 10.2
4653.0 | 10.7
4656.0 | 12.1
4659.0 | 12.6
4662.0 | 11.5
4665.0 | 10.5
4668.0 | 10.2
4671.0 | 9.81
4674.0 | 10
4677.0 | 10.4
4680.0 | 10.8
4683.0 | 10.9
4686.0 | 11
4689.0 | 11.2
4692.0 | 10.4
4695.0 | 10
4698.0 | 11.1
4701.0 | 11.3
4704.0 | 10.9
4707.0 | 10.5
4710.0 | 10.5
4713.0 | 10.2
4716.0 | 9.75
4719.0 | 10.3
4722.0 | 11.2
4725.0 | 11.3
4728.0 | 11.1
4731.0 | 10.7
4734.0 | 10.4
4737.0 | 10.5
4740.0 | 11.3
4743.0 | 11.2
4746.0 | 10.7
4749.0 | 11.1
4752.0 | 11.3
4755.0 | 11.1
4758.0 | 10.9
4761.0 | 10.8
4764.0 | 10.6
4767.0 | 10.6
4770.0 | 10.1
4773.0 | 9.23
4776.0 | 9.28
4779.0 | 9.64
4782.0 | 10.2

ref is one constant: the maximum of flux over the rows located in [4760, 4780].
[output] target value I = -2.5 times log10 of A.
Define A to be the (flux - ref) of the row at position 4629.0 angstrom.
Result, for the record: 0.75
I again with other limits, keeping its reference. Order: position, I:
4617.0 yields 0.55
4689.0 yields 0.99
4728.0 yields 1.31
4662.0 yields 0.39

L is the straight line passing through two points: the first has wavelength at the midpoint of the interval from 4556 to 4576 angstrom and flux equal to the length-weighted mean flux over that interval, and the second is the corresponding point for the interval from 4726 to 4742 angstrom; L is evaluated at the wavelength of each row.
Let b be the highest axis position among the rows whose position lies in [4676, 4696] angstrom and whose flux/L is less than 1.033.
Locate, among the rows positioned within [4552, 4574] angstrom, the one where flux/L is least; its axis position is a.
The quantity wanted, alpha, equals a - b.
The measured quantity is -126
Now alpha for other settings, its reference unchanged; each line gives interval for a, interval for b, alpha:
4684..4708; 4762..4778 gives -81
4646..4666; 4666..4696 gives -48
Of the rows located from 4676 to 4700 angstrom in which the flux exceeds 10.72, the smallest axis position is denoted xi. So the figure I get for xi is 4680.0 angstrom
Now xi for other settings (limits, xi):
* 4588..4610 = 4602.0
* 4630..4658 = 4632.0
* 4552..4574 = 4560.0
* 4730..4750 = 4740.0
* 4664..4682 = 4680.0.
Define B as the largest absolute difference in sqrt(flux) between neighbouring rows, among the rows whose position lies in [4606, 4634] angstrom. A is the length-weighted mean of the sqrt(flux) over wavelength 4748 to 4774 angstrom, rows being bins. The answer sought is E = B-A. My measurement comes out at -3.13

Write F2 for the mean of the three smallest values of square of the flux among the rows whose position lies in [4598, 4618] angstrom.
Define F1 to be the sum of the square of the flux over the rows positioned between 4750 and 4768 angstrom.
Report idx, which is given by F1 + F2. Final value 828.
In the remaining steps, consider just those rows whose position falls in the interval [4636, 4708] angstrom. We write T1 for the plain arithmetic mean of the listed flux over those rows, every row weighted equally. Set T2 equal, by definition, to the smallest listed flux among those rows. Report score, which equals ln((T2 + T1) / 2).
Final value 2.33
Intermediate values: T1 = 10.8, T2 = 9.81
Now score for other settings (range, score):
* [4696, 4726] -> 2.33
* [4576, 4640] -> 2.36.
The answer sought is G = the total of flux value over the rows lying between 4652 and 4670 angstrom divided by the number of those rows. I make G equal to 11.3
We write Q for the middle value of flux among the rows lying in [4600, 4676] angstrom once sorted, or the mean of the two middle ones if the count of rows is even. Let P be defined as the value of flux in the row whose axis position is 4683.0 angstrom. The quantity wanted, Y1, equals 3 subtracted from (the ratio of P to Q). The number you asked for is -2.02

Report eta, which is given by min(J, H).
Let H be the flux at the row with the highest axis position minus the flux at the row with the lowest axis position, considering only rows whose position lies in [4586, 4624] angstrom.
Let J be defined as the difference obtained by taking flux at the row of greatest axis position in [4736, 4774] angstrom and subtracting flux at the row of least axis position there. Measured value -1.3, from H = 0.70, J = -1.3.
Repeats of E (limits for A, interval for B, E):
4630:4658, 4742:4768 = -3.21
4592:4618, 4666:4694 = -3.23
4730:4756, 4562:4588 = -3.11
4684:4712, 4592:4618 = -3.12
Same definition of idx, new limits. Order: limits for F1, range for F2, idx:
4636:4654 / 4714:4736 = 763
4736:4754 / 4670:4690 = 830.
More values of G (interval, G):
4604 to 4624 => 11.8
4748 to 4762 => 11.0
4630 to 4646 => 10.8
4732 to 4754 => 10.9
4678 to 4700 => 10.8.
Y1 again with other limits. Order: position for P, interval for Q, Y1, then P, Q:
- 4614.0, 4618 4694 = -1.87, 12.3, 10.90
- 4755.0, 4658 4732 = -1.96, 11.1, 10.70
